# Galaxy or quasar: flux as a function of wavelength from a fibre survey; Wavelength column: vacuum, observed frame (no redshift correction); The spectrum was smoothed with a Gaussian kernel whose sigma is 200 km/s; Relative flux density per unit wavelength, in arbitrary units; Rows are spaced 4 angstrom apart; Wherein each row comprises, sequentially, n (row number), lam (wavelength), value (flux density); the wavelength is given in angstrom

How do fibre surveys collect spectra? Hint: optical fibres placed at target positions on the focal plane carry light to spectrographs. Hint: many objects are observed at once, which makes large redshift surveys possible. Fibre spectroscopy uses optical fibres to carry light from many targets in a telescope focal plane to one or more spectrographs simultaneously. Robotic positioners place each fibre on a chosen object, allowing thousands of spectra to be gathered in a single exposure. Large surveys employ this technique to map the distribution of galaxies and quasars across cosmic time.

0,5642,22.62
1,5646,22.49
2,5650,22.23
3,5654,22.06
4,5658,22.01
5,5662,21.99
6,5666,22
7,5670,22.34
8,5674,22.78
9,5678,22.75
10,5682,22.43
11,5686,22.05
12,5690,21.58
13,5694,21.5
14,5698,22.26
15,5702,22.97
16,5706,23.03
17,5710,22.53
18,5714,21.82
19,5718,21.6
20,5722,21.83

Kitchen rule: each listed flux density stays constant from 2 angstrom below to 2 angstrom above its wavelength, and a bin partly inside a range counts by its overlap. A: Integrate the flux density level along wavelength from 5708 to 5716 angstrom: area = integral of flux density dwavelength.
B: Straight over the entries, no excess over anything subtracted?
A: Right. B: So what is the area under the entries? 177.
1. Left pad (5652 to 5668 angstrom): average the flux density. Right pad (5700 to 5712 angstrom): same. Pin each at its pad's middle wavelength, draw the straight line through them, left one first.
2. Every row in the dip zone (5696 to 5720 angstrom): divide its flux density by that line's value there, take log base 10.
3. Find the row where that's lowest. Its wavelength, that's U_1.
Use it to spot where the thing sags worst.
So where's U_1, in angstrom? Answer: 5718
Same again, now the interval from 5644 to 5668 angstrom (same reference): 5666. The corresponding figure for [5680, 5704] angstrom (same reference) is 5694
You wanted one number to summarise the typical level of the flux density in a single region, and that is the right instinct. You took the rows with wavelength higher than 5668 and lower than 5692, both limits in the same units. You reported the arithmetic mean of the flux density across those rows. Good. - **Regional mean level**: 22.3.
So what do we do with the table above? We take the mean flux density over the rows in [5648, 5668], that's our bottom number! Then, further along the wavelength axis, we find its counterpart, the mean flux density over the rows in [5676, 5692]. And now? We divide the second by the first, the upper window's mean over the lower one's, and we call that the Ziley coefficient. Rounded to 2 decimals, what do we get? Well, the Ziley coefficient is 1.01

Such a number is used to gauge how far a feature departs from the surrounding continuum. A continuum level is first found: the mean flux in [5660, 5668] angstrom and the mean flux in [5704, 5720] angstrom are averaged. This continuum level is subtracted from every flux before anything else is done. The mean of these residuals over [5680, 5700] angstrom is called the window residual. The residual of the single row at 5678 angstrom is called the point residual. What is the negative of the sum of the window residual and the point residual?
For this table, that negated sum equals -0.5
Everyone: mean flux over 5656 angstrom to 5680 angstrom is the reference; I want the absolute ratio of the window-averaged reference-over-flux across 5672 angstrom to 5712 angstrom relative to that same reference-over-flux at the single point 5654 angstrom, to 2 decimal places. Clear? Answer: 0.99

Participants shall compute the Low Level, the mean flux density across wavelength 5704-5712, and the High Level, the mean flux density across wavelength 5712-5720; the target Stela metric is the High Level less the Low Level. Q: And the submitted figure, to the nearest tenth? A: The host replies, -1.1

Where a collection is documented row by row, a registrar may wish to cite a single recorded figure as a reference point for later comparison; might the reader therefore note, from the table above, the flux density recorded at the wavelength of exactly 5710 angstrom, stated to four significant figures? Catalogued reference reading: 22.53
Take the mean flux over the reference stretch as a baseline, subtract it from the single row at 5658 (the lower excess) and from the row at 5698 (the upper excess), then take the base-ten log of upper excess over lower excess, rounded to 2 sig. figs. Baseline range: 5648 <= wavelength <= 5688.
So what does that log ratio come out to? -1.8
